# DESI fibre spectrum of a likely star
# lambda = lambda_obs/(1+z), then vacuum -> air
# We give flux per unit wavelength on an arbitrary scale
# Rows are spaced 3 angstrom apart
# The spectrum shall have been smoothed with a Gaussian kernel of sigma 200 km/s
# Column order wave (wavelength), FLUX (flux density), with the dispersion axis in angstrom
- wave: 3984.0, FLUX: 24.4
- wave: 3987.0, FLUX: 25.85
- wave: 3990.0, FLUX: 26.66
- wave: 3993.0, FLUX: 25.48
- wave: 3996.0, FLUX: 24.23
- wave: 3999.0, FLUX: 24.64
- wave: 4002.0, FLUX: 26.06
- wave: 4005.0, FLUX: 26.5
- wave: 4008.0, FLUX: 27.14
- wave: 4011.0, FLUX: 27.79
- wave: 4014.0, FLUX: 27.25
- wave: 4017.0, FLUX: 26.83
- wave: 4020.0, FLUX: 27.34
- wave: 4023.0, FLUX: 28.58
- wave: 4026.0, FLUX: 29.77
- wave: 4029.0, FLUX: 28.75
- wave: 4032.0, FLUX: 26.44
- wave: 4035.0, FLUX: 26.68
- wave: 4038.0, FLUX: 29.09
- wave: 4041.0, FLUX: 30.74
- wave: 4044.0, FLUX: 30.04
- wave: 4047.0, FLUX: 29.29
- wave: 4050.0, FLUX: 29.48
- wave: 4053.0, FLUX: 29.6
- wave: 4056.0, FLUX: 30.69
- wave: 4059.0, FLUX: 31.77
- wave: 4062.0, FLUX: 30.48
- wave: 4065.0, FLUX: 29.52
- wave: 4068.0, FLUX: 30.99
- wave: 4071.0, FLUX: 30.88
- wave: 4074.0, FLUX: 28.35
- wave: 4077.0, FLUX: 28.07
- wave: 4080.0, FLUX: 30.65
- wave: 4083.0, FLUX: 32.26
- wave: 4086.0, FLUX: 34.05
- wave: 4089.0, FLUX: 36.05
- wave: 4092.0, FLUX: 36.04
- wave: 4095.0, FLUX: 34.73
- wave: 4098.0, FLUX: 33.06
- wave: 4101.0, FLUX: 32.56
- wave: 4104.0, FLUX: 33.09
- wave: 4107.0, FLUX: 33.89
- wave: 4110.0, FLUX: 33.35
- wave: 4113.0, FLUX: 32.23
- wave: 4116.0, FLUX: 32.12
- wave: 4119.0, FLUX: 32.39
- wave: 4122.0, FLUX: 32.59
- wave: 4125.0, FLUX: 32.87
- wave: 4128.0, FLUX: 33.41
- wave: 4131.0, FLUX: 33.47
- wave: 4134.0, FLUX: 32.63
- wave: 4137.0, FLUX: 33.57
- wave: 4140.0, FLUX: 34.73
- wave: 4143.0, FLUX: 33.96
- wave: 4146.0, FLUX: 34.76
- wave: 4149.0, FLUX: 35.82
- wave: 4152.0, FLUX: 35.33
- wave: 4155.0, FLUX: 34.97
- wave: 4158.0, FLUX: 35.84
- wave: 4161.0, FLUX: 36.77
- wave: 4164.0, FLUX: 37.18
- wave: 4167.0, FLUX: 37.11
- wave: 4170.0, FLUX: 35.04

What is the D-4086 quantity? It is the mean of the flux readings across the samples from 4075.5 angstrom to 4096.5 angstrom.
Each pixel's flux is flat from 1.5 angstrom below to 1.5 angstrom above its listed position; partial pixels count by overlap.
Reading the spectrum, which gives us 33.1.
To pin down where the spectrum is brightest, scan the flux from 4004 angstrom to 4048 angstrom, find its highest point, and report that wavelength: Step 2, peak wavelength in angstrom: 4041.0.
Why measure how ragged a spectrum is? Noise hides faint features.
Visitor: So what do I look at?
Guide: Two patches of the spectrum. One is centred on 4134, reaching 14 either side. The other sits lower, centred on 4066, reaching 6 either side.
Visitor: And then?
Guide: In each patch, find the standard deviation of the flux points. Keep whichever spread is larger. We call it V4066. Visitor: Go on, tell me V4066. 0.8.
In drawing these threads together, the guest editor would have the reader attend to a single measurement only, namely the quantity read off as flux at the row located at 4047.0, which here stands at 29.29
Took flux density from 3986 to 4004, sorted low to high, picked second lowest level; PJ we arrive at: 24.64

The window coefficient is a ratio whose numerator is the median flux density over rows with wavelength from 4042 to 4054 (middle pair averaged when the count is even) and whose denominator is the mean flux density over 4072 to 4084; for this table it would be 0.99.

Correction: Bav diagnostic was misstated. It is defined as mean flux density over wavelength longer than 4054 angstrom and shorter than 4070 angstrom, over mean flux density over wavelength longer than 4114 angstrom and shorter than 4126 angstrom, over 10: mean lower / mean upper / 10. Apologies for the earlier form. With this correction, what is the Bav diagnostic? 0.094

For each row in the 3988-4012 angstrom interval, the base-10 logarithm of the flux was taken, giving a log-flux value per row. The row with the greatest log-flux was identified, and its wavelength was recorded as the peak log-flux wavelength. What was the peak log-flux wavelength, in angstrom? 4011.0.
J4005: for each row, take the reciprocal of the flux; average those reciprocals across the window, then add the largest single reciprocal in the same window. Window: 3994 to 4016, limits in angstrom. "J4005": 0.079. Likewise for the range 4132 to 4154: 0.060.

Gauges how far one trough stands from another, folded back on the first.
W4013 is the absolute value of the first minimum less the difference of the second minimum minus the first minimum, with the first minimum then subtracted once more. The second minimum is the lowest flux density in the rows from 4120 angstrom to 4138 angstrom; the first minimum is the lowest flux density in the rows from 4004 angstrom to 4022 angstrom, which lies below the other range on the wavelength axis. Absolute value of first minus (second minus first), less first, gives -6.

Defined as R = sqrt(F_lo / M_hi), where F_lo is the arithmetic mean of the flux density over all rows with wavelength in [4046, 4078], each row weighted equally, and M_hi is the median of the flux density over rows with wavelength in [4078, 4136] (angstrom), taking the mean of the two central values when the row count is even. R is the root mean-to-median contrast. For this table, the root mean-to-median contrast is 0.95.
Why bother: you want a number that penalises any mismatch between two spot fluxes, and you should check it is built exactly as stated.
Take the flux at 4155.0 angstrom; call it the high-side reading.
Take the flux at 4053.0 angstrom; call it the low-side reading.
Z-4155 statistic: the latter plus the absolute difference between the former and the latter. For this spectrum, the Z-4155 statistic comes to 35.0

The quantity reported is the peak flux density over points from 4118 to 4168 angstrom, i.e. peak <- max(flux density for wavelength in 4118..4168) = 37.18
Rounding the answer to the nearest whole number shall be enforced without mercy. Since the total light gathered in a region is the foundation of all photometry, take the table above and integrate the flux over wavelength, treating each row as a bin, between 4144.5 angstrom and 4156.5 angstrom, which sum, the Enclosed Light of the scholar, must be 423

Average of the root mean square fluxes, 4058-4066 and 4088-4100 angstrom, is 33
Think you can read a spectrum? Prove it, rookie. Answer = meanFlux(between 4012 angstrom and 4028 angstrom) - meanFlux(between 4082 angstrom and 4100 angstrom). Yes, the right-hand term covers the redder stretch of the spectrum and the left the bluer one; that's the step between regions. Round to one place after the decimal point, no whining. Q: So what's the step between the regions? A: -6.4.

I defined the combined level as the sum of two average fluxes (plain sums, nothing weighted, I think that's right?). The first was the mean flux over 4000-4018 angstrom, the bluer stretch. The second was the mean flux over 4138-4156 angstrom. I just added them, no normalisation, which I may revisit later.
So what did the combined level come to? 62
